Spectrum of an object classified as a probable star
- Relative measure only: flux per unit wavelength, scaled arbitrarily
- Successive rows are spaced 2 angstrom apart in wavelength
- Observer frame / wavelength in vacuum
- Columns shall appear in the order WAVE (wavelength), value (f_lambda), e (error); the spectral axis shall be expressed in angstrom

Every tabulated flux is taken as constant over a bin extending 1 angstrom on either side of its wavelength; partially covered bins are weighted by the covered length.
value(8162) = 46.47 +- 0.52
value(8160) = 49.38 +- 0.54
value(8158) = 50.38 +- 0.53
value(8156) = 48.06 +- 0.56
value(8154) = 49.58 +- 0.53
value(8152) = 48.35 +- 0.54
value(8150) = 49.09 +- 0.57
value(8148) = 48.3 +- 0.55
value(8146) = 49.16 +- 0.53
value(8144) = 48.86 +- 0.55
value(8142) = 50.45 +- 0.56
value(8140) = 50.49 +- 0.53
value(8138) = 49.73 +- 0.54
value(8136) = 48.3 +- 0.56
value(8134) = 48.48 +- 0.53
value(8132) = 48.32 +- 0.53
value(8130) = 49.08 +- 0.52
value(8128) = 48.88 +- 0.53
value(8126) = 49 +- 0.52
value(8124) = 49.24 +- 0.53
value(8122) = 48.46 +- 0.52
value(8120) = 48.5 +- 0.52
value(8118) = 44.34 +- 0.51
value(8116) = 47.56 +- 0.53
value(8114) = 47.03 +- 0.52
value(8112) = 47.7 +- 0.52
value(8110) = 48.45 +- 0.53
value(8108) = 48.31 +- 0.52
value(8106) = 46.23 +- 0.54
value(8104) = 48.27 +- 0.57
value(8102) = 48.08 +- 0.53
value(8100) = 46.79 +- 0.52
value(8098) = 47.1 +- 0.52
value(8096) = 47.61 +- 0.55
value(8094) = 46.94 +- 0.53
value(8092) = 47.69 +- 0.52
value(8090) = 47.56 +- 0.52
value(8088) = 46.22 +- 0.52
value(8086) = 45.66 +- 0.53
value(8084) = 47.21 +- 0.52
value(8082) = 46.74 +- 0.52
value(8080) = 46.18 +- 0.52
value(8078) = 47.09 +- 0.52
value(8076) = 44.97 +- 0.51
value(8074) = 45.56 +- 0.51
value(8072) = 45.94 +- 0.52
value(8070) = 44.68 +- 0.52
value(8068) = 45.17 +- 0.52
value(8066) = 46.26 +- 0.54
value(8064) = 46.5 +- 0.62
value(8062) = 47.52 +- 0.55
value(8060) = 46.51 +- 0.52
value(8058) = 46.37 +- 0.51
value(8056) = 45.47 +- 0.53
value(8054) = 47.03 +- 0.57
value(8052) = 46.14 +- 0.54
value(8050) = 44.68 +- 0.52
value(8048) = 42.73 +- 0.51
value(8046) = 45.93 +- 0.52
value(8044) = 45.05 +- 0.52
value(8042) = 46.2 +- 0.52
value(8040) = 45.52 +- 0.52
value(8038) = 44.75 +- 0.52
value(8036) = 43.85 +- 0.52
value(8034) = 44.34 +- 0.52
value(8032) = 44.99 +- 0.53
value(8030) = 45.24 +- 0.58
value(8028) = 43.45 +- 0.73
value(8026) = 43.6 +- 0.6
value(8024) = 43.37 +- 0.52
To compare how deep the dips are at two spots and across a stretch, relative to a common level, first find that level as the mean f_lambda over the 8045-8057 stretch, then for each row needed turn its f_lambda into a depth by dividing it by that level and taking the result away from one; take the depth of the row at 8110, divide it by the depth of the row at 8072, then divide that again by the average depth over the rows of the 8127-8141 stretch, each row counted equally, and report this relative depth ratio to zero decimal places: -62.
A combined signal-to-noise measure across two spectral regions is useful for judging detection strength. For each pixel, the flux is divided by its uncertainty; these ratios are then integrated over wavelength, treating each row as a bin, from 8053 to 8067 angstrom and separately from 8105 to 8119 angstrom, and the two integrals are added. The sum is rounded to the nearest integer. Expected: 2449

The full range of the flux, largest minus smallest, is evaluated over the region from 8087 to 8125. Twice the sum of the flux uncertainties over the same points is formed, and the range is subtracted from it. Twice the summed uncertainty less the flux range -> 15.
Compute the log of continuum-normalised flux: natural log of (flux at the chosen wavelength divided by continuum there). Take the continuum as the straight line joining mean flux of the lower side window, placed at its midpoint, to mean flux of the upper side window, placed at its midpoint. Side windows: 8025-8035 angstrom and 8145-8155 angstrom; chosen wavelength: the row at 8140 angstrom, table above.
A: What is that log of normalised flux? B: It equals 0.040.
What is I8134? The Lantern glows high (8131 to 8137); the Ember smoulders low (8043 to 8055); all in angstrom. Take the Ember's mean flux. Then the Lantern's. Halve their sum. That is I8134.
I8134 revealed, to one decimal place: 46.8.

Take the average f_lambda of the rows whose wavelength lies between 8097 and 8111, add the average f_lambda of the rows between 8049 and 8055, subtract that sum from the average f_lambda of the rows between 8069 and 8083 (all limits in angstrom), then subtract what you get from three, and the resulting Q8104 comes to 50.7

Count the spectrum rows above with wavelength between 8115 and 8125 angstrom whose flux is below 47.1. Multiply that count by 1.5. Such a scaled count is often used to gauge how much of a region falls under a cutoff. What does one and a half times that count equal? 1.5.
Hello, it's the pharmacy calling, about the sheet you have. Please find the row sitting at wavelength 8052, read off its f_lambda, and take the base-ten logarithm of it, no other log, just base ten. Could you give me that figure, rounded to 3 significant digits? 1.66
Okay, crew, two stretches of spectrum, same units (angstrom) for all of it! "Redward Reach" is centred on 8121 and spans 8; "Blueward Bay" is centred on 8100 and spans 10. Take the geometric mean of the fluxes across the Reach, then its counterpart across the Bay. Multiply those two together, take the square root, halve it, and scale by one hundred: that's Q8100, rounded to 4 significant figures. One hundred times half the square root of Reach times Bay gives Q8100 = 2379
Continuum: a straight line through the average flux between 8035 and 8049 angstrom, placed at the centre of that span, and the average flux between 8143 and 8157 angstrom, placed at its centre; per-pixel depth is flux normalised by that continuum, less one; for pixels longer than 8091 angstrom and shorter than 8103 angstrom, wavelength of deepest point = 8100 angstrom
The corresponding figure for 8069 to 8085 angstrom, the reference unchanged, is 8070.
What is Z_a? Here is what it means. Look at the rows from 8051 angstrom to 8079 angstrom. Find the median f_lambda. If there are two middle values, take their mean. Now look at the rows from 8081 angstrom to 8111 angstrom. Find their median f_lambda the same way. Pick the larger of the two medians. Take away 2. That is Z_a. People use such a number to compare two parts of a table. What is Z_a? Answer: 45.2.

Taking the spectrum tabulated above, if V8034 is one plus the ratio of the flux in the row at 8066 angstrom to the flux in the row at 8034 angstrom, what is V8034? 2.04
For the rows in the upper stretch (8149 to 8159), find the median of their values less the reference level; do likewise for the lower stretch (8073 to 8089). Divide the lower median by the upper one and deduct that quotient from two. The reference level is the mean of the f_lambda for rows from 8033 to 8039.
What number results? 1.61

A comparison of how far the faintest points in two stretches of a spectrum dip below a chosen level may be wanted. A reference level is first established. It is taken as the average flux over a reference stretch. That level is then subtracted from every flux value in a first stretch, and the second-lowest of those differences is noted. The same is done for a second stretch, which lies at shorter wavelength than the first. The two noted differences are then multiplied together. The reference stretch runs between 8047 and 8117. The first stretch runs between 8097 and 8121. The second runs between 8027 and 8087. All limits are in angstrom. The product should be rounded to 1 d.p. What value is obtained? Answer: 1.1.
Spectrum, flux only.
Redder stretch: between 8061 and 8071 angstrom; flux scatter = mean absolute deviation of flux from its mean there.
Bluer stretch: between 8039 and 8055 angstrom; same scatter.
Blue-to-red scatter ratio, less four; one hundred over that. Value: -34.1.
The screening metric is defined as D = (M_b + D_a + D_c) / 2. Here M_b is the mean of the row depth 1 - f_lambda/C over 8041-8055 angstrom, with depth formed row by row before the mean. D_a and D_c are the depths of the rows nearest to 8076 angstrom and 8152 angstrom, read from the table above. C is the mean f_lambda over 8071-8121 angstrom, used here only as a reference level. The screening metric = 0.023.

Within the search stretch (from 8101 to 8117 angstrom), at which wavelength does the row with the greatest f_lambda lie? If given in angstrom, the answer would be 8110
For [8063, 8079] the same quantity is 8078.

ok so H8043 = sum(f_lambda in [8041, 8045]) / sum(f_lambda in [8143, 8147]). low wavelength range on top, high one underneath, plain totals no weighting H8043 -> 0.93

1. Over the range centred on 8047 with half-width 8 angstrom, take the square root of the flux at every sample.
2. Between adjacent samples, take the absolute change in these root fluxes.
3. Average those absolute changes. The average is 0.11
